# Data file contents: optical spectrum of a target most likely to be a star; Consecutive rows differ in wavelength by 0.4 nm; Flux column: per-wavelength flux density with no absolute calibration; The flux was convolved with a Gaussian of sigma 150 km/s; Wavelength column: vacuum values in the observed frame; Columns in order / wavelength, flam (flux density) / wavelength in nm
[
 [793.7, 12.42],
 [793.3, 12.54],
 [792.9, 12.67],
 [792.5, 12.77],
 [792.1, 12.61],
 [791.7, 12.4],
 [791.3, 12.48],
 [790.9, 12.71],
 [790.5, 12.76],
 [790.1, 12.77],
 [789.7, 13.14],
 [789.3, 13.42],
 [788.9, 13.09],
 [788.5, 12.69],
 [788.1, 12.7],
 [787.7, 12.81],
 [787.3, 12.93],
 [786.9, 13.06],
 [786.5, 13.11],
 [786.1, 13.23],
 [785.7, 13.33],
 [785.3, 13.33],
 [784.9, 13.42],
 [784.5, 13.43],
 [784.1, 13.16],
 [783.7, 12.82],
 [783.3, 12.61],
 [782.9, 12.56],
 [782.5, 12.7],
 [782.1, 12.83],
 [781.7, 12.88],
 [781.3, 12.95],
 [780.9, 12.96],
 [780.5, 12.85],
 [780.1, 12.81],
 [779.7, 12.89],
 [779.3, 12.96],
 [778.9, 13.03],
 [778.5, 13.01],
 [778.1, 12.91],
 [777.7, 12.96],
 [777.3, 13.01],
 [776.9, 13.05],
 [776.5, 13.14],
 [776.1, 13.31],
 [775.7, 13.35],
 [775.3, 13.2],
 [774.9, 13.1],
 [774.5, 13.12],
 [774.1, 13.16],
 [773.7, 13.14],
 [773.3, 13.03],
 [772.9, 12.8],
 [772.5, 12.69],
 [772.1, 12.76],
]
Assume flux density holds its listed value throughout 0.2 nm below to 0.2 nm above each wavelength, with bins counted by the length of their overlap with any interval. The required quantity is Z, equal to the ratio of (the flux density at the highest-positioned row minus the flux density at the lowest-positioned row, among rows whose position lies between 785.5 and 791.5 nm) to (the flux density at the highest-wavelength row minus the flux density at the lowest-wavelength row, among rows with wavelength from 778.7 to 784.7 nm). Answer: -2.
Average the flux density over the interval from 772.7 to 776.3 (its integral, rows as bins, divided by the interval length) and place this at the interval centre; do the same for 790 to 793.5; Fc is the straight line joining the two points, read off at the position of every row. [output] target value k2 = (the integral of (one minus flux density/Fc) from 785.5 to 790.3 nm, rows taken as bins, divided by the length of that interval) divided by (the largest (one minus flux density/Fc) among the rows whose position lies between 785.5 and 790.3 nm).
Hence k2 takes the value -7.5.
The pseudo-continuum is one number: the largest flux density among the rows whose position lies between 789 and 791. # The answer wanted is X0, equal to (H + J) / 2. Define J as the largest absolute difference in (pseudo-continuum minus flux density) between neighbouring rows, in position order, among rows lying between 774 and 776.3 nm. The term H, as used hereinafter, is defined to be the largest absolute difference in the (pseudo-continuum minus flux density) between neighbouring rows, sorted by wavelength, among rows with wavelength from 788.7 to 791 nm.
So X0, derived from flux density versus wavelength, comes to 0.26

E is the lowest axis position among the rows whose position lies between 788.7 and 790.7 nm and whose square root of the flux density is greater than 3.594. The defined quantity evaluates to 788.9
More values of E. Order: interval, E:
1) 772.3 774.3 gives 773.3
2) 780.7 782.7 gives 780.9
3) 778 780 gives 778.5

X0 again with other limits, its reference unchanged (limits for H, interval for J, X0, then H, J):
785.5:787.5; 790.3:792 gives 0.18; 0.13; 0.23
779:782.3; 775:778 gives 0.14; 0.11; 0.17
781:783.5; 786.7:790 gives 0.27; 0.14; 0.40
